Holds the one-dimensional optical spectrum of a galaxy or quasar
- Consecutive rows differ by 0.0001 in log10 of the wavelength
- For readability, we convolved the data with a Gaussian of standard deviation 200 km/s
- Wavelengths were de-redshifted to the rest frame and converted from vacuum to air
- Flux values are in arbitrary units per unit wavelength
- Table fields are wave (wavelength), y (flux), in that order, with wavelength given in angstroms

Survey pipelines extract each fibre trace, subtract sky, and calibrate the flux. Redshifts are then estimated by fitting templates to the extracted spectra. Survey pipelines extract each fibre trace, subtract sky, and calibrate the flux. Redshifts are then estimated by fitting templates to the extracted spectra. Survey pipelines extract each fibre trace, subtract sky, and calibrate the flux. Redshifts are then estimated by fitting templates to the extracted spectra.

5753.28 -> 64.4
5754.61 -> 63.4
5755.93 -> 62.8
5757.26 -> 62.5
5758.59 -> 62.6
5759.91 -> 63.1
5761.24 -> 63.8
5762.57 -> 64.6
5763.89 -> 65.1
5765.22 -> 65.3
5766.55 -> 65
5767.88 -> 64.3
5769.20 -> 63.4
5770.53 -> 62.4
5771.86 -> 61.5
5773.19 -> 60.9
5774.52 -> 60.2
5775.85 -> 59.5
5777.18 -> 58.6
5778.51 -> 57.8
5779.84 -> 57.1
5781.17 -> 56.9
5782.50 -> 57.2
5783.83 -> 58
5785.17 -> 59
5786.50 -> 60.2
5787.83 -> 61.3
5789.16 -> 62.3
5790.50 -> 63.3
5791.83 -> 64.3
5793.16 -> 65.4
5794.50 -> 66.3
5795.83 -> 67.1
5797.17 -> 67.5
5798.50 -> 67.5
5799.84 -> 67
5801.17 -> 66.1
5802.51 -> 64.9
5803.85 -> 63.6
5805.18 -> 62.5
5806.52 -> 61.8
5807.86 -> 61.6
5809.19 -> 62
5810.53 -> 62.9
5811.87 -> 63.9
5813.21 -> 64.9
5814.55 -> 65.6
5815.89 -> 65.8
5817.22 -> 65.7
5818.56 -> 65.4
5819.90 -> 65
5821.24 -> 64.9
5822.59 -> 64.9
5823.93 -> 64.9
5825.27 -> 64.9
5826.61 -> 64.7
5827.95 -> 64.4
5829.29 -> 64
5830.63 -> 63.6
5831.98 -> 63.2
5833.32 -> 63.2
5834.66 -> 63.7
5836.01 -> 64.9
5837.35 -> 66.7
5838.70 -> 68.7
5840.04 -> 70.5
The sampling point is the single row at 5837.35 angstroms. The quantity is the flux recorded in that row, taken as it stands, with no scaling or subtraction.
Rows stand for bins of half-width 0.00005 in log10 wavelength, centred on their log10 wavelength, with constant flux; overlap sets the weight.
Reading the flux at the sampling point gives 66.7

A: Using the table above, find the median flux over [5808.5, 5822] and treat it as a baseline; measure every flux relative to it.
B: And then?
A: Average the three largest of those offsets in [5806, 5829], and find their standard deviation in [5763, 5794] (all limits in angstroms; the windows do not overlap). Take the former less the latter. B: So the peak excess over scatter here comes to -2.1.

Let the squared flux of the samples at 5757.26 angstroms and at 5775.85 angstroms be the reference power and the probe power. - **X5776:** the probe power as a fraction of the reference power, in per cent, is 91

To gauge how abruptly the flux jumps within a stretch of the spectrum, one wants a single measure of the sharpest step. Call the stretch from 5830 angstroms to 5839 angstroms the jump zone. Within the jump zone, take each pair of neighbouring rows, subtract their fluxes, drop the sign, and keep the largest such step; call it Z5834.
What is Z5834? 2.0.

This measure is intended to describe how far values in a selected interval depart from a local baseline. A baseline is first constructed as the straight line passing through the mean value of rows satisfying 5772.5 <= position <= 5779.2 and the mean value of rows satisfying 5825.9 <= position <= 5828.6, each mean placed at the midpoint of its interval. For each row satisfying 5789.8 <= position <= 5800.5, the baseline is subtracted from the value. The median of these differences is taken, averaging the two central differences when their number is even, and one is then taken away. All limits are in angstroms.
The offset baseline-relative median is 4.1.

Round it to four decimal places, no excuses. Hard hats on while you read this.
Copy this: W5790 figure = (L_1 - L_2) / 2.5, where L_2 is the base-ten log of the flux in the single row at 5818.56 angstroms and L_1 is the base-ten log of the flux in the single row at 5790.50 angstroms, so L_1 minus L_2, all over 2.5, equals -0.0057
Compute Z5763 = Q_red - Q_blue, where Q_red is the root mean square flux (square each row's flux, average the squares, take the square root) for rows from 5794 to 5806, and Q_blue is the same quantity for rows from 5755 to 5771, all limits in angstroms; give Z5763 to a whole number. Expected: 2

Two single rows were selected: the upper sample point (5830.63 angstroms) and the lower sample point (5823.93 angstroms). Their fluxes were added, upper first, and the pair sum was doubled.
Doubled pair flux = 257.0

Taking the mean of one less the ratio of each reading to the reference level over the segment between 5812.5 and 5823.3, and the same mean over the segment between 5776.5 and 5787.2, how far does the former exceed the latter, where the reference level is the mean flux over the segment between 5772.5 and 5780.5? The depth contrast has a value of -0.12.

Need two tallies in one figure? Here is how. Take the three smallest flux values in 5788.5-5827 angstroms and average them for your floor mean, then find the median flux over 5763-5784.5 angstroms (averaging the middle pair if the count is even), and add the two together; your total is 122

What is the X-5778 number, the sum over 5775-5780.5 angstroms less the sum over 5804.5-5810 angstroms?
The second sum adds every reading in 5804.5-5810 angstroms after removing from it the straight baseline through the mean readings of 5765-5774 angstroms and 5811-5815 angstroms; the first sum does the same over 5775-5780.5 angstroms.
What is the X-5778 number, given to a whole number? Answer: -11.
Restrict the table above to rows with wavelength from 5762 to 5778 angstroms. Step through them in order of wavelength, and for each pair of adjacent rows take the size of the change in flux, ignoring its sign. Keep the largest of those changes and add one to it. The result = 2.00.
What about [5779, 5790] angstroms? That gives 2.20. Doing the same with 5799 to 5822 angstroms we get 2.30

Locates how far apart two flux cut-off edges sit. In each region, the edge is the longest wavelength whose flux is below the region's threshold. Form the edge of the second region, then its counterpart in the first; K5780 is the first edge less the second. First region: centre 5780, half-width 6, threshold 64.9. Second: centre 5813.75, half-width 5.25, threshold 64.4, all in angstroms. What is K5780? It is -26.7 angstroms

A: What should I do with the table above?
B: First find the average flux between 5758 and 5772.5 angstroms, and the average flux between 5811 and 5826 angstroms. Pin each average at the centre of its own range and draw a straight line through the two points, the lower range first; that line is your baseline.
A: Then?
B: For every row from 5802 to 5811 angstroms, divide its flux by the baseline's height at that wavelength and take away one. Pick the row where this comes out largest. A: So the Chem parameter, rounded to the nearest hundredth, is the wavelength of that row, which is 5802.51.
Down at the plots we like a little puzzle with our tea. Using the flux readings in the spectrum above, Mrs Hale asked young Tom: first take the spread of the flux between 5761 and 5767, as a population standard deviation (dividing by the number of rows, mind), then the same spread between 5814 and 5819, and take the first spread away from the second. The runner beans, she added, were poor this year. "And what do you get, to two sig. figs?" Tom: -0.38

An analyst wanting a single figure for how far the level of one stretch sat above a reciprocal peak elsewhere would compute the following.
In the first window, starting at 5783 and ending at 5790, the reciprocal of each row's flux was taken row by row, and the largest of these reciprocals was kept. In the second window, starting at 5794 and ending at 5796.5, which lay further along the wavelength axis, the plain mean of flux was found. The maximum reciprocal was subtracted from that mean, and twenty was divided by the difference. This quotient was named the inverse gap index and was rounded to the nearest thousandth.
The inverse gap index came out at 0.300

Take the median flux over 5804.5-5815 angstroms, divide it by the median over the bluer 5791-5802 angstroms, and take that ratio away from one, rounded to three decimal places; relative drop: 0.059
